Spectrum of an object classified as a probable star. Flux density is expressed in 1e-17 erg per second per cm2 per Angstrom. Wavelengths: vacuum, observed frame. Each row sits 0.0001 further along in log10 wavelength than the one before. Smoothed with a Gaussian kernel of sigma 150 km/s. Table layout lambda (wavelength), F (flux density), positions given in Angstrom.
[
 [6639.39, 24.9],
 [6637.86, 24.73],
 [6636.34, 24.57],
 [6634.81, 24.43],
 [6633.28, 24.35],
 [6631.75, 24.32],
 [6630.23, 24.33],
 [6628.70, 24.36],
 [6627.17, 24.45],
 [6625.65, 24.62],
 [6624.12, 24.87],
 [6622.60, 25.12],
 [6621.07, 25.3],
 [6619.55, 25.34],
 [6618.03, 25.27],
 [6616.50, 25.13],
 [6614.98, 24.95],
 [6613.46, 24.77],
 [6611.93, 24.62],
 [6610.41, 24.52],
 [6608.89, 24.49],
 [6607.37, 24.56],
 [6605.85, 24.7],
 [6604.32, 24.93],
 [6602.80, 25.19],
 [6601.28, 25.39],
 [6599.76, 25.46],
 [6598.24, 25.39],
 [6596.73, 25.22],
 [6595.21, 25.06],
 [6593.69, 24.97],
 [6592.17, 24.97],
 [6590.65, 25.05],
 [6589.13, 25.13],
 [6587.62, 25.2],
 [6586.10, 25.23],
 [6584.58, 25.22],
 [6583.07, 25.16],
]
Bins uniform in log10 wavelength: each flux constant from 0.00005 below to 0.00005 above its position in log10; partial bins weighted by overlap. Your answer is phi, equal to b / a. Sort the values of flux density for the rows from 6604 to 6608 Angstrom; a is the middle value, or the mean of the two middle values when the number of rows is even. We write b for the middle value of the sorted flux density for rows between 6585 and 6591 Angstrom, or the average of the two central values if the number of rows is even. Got 1.019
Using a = 24.7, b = 25.2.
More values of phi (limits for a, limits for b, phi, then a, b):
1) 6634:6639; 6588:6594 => 1.018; 24.6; 25.0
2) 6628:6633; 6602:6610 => 1.015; 24.3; 24.7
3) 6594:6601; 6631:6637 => 0.964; 25.3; 24.4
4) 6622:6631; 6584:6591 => 1.027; 24.5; 25.2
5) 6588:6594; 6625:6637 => 0.975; 25.0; 24.4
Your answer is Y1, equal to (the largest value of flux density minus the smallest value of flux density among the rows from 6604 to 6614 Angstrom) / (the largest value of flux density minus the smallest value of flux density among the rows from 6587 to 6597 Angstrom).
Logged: 1.76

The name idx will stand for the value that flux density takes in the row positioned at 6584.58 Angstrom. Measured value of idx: 25.22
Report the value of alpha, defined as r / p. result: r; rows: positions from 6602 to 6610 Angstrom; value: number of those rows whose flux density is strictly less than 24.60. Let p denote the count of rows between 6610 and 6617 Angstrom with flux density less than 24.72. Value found 1.0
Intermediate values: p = 2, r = 2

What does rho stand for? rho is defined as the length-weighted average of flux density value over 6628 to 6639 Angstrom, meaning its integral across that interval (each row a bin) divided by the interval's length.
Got 24.5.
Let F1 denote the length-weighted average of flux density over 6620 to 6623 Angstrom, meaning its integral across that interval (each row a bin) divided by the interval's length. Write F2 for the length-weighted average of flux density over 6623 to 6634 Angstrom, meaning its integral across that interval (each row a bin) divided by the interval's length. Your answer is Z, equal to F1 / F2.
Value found 1.030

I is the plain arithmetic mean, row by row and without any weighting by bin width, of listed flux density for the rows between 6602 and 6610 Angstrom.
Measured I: 24.8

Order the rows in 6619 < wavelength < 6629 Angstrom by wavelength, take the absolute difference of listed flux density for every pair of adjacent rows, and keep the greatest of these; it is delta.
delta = 0.25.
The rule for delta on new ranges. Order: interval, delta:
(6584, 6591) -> 0.08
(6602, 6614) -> 0.26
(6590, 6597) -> 0.16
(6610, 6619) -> 0.18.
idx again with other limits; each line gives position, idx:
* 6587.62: 25.2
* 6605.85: 24.7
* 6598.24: 25.39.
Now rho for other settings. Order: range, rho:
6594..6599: 25.2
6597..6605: 25.3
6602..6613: 24.7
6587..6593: 25.1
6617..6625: 25.2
